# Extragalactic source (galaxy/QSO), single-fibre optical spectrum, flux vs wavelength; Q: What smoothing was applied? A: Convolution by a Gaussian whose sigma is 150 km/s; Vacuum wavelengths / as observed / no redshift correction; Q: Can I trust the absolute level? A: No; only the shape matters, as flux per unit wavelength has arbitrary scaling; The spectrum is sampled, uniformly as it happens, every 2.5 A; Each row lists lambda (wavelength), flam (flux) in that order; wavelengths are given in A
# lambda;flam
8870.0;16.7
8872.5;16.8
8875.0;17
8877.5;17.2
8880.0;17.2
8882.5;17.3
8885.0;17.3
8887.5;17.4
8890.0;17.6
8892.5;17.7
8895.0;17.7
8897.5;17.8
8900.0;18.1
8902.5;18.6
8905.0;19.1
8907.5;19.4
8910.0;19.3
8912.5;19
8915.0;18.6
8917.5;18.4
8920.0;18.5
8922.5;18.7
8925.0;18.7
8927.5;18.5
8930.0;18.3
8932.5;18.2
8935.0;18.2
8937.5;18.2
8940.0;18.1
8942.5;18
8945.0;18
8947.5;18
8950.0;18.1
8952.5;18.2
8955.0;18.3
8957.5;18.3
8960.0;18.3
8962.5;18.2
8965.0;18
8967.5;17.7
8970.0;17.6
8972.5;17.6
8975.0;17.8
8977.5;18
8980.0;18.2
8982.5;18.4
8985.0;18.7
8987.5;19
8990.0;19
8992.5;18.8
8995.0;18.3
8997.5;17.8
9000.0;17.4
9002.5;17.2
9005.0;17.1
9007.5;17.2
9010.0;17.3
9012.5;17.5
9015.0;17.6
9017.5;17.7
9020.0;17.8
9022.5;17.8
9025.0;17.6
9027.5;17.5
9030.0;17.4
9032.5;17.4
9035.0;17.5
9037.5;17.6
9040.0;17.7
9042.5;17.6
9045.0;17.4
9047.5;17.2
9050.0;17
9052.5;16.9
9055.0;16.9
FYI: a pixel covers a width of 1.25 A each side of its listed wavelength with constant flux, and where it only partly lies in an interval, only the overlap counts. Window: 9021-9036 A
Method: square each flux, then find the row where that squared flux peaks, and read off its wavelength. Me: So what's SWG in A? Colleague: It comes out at 9022.5 A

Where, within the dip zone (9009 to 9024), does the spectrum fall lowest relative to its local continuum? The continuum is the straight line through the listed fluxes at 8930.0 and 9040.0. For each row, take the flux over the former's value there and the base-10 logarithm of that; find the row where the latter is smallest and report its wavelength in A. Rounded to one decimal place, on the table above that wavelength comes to 9010.0 A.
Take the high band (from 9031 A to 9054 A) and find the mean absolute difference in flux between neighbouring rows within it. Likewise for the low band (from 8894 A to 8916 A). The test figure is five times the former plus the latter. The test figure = 1.0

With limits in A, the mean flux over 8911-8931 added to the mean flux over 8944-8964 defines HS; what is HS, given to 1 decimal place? 36.8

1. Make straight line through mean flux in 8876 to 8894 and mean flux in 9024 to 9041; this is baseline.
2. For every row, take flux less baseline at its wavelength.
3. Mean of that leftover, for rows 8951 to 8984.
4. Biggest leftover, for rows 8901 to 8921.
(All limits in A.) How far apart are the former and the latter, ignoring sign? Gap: 1.4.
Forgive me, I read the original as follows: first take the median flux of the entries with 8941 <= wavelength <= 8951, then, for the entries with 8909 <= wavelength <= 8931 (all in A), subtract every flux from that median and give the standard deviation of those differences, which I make 0.3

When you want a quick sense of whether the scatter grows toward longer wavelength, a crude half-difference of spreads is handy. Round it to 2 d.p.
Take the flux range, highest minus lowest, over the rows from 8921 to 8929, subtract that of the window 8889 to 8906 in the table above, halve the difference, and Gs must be -0.65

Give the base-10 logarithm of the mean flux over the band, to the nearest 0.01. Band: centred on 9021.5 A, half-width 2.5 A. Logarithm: 1.25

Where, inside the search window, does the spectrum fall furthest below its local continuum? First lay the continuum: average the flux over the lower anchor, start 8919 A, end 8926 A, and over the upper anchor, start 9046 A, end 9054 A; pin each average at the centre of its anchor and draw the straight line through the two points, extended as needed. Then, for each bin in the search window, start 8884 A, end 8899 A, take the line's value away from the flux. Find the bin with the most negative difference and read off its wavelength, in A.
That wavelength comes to 8885.0 A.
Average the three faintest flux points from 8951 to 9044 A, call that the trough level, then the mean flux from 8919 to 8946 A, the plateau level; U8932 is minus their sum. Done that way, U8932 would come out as -35.5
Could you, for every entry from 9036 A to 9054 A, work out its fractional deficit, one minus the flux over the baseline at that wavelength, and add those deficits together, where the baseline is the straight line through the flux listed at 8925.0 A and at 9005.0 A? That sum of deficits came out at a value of -0.45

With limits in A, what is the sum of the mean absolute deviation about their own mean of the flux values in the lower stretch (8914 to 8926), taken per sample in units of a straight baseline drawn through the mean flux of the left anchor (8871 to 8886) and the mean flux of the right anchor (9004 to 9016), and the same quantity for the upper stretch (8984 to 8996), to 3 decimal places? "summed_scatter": 0.018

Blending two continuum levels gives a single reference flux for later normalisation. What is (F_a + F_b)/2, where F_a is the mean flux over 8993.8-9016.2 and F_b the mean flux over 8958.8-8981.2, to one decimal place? 17.7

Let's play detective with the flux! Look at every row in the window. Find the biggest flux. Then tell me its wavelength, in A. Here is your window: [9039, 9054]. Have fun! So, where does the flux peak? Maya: 9040.0 A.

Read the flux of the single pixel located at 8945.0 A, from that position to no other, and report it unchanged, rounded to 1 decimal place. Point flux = 18.0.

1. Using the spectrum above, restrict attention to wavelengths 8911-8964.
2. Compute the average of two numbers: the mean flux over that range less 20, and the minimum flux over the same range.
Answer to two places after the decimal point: 8.16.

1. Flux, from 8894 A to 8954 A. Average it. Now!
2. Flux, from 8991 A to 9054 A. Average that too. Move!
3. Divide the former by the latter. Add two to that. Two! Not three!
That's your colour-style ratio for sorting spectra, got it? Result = 3.05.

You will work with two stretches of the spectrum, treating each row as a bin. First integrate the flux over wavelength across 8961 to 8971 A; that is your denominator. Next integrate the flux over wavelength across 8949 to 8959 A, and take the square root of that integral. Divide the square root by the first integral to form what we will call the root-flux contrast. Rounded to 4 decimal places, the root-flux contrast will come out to 0.0755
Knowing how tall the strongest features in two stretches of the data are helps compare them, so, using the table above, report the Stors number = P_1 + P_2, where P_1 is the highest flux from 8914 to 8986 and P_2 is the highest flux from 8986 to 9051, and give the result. 37.7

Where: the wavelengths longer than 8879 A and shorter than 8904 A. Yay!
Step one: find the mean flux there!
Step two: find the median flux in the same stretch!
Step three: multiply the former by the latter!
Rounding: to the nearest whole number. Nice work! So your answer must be 312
